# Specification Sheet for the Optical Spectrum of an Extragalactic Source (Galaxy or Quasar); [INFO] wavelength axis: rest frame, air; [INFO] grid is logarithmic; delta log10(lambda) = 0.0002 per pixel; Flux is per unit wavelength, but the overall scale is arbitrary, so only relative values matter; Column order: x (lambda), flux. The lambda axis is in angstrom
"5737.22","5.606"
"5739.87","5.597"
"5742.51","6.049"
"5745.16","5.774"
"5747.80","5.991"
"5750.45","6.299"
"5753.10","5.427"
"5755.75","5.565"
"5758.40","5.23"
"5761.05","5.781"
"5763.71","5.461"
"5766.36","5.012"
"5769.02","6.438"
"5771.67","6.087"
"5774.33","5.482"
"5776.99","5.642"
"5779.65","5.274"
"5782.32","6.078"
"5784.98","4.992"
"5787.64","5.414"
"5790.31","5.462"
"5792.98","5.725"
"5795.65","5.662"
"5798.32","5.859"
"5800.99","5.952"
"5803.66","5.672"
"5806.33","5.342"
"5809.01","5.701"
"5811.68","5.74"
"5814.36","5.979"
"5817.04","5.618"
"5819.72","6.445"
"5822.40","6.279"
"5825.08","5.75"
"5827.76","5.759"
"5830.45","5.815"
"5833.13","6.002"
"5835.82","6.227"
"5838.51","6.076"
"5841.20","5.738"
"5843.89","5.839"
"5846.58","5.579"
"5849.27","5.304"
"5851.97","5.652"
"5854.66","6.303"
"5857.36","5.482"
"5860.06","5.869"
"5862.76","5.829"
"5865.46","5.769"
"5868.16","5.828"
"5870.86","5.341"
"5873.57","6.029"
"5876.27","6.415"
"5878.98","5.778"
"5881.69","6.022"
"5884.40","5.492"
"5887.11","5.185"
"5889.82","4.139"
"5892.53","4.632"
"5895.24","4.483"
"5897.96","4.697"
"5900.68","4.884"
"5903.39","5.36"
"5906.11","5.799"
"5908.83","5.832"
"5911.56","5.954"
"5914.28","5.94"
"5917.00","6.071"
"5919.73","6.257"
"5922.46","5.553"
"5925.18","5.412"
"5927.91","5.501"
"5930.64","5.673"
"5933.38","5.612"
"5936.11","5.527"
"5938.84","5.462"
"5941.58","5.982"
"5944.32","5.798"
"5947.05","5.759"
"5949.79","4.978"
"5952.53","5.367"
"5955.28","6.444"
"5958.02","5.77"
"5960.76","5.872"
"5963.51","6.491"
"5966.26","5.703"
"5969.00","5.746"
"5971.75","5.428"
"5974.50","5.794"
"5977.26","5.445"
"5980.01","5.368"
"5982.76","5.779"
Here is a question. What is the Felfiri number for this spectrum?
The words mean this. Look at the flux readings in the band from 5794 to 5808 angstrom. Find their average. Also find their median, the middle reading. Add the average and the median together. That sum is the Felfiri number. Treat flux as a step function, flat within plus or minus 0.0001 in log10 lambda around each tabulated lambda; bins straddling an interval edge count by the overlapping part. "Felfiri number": 11.37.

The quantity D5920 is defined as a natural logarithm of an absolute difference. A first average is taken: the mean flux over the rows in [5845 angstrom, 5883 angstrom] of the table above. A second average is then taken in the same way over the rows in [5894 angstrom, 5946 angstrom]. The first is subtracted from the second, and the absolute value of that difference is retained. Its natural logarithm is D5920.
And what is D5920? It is -1.5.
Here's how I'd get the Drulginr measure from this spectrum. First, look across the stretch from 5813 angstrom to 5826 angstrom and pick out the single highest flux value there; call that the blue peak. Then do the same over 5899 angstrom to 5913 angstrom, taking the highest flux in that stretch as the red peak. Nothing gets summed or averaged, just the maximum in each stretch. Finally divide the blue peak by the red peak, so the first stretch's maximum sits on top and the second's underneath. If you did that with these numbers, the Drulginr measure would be 1.08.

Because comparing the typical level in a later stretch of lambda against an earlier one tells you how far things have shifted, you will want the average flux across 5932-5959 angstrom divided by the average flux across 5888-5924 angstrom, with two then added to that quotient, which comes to 3.06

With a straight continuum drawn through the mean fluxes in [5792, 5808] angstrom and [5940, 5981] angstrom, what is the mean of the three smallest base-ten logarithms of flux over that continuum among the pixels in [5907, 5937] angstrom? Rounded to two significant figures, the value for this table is -0.019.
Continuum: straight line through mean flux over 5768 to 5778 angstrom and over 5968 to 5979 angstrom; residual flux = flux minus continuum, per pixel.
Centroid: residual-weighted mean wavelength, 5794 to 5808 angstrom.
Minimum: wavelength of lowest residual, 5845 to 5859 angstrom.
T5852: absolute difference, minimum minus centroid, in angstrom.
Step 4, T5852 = 45.8 angstrom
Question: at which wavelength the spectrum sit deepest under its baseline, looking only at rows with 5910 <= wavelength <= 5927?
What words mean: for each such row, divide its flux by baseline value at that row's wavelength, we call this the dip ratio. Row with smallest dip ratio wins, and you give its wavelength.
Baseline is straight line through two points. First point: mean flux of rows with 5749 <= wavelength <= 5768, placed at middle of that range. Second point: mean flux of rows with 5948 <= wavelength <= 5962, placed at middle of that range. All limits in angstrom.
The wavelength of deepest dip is 5925.18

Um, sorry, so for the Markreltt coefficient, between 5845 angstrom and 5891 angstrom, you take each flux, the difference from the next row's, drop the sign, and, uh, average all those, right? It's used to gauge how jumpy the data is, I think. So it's 0.44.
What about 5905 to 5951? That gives 0.21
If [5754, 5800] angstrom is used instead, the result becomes 0.47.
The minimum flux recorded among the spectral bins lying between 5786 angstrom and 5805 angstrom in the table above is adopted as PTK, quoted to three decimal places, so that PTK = 5.414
